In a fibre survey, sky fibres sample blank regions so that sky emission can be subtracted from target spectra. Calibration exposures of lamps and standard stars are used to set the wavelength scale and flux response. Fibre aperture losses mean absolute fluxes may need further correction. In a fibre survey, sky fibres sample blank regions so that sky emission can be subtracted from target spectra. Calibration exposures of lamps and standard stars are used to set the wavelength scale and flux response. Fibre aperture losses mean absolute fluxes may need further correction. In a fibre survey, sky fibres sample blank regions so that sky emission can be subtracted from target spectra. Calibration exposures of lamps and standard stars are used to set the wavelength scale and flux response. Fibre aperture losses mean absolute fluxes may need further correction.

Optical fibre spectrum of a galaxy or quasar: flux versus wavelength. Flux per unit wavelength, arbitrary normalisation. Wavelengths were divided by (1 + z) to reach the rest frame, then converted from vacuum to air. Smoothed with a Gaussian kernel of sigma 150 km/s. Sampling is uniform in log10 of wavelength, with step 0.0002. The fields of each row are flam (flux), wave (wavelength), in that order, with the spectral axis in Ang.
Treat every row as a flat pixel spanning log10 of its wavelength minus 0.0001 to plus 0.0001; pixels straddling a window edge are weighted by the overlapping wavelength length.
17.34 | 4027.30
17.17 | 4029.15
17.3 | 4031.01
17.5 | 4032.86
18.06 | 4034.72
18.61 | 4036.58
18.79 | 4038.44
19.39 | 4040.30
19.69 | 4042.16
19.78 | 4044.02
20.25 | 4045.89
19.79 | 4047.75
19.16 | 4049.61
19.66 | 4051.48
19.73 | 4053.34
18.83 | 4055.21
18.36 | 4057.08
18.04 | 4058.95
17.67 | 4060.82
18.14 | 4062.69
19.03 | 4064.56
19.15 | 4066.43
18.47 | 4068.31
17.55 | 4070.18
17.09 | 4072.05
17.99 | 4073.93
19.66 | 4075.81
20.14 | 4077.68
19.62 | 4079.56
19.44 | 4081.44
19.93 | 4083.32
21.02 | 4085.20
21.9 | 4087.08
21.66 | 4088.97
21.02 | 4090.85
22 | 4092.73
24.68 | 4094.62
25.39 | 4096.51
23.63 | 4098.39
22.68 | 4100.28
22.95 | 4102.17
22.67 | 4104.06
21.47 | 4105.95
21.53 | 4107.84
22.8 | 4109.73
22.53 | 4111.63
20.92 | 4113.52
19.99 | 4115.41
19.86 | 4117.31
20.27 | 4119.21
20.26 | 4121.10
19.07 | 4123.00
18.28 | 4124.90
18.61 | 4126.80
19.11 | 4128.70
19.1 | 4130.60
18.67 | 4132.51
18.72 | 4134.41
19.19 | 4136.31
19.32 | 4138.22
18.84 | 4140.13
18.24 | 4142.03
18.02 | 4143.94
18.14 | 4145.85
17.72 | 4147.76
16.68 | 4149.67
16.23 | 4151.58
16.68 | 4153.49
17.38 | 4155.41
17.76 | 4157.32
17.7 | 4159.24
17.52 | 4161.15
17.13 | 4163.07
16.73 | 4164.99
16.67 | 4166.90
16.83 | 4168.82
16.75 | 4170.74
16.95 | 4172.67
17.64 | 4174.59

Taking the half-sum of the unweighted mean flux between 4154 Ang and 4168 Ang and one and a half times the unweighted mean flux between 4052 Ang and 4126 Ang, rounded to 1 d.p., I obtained 23.9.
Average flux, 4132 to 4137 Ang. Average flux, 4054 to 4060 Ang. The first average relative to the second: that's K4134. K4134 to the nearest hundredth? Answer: 1.02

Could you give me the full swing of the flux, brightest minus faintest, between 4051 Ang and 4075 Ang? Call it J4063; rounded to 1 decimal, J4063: 2.6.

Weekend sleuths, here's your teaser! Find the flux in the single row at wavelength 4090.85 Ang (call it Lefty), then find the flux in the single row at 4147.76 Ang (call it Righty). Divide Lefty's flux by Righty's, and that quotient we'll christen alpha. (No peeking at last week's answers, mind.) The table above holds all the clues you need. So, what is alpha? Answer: 1.19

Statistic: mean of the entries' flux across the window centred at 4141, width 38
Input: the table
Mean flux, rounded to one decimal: 18.2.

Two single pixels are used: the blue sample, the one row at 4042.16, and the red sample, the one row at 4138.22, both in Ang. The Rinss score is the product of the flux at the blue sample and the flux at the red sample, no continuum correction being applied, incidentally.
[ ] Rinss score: 380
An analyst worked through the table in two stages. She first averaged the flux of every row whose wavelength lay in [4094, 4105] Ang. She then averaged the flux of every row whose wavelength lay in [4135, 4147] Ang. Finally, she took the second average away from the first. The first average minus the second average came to 5.0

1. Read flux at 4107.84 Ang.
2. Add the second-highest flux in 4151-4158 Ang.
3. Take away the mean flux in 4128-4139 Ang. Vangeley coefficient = 19.9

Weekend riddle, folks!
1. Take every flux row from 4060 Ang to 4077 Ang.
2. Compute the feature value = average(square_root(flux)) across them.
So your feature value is 4.28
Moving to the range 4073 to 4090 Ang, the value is 4.49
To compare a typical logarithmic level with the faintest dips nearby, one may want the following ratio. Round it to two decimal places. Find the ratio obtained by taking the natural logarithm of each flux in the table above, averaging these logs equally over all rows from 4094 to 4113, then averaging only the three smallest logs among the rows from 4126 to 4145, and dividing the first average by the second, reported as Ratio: 1.08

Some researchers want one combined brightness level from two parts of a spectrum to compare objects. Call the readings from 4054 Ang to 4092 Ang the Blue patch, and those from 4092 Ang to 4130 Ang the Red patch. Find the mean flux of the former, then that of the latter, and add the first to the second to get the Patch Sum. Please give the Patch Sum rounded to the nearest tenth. 40.7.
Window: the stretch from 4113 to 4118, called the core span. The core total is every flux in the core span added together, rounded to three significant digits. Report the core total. 60.8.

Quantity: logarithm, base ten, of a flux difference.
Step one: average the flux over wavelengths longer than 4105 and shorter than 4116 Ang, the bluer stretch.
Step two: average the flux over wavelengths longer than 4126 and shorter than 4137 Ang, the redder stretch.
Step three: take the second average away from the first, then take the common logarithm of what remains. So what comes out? 0.4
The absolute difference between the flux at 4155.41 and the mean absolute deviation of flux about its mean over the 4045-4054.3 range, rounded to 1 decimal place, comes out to 17.1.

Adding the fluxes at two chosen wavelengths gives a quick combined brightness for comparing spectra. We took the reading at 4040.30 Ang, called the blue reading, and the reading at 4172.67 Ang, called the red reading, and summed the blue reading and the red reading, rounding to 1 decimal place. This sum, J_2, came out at 36.3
